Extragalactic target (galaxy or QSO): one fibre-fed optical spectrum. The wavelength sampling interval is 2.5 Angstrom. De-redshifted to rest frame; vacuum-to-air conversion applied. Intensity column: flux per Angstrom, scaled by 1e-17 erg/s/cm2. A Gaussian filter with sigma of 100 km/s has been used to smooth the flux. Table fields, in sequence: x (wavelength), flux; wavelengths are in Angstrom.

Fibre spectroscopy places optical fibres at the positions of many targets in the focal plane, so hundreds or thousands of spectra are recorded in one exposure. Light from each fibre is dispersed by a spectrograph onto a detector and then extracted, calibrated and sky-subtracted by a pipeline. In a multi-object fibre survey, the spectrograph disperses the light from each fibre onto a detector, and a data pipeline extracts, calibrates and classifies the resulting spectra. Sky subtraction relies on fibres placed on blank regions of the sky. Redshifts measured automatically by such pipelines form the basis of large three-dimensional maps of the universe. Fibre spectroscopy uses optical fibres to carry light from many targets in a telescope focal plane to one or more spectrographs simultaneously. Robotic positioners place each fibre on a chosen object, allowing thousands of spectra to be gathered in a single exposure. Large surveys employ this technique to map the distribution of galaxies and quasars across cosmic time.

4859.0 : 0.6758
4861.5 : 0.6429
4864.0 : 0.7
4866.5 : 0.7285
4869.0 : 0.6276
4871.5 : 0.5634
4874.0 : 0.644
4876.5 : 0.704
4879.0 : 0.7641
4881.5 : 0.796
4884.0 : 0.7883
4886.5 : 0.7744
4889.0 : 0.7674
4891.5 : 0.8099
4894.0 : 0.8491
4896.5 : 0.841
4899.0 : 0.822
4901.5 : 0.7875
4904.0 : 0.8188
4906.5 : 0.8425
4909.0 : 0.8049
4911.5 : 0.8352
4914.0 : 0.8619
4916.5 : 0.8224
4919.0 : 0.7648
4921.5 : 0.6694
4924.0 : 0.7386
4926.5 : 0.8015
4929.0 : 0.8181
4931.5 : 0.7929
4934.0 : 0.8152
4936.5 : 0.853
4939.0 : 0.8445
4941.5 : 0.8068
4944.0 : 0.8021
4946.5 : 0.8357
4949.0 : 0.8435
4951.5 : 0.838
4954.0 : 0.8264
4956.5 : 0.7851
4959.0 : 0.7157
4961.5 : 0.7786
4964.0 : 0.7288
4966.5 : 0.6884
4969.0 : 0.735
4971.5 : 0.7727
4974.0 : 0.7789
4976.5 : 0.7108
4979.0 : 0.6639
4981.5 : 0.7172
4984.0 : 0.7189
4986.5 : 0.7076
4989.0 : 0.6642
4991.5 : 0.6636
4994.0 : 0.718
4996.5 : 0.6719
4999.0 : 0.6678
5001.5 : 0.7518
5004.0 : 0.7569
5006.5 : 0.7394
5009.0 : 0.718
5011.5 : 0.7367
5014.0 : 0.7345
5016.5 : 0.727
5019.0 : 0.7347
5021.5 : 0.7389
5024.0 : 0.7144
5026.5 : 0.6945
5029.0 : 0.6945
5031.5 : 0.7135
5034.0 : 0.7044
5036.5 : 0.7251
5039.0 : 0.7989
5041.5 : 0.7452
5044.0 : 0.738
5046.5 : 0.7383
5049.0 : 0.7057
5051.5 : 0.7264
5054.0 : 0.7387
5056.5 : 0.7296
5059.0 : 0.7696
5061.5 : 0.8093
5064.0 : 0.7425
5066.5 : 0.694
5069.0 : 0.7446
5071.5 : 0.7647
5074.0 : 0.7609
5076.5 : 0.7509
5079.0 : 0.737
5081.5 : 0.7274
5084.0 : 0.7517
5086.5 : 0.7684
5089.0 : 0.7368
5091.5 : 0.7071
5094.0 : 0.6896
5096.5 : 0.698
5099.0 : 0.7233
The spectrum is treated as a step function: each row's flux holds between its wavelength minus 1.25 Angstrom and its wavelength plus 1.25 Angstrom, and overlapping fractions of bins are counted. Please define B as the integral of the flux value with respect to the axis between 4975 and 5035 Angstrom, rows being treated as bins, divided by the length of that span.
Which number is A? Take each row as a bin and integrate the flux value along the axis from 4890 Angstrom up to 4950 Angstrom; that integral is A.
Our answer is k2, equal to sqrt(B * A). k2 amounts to 5.88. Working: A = 49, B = 0.711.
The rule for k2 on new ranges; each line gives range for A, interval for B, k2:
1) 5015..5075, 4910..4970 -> 5.91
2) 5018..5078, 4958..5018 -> 5.64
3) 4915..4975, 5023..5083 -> 5.89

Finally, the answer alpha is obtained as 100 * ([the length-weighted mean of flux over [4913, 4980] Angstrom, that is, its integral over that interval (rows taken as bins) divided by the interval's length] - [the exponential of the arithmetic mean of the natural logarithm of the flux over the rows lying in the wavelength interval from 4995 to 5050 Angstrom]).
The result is 5.7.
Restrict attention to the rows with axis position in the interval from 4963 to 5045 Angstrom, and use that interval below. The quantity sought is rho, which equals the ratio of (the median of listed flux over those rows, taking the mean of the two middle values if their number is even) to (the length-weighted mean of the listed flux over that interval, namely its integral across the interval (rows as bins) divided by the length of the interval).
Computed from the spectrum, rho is 0.998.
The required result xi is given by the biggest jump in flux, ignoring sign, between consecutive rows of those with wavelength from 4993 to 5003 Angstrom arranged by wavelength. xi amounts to 0.08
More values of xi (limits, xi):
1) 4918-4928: 0.10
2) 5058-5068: 0.07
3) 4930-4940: 0.04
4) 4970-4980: 0.07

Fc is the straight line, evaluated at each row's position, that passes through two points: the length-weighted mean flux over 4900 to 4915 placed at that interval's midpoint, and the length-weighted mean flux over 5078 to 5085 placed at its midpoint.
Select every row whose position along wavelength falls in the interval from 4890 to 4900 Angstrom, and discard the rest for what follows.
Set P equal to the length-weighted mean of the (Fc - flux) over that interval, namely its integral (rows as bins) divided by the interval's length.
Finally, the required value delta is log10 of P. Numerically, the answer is -2.82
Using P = 0.00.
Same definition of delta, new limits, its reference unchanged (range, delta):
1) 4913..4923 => -1.37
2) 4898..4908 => -2.03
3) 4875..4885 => -1.10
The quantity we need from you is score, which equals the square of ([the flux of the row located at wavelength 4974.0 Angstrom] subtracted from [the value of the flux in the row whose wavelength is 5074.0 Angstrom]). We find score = 0.0003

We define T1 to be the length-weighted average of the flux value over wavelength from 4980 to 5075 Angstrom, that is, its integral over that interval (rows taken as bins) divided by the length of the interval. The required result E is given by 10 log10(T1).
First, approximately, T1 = 0.73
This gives -1.39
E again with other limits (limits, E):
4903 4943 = -0.94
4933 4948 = -0.83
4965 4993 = -1.48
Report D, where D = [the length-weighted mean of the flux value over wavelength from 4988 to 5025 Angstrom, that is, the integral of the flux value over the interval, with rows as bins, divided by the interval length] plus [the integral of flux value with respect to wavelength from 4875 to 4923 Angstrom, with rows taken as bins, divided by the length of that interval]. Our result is 1.51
